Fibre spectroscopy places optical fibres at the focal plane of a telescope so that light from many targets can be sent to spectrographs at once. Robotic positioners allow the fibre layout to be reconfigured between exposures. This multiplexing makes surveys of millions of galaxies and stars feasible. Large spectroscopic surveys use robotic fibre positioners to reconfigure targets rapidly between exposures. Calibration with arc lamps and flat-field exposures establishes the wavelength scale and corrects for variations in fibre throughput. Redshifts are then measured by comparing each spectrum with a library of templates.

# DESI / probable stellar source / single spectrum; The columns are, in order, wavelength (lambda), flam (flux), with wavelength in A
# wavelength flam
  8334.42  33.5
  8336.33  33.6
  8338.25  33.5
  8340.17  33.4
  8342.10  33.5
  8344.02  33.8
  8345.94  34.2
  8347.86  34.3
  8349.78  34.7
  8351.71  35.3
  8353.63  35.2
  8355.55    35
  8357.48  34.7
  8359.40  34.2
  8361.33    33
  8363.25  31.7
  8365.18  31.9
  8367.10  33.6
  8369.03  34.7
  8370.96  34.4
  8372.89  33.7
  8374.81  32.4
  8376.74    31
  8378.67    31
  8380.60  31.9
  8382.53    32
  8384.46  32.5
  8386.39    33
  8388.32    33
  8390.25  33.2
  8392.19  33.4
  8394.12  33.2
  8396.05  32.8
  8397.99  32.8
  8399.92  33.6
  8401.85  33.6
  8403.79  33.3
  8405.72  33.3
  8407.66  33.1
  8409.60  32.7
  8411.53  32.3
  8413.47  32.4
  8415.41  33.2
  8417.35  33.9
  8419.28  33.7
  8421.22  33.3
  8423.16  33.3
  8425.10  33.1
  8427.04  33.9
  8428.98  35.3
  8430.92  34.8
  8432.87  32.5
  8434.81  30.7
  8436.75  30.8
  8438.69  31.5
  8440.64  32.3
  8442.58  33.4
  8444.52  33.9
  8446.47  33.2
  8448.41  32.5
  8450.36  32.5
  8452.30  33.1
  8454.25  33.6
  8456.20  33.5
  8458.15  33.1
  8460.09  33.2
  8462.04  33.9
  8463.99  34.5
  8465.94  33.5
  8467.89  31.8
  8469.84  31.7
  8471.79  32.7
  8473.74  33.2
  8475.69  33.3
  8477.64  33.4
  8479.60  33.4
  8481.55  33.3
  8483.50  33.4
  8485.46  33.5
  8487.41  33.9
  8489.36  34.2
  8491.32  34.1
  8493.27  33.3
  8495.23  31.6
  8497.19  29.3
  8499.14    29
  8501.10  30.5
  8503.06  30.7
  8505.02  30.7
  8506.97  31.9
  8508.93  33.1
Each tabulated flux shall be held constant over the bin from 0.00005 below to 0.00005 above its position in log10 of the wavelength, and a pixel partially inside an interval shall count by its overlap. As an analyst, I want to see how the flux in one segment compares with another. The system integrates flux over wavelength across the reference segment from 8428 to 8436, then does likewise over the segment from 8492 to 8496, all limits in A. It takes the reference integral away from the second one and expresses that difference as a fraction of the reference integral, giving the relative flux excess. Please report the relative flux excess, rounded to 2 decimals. -0.51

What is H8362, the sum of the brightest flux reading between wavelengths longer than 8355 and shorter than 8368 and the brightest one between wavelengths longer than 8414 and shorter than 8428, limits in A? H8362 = 68.9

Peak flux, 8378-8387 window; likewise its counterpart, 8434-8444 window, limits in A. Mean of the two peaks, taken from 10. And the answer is -23.2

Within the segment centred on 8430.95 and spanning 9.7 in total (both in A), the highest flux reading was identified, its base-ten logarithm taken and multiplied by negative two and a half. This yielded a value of -3.869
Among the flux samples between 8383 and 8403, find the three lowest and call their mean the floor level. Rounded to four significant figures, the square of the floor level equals 1069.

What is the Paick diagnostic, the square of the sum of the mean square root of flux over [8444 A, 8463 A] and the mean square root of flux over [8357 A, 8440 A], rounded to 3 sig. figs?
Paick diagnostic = 132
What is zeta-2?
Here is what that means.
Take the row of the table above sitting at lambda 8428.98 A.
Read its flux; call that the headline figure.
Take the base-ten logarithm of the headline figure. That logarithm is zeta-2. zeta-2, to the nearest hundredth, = 1.55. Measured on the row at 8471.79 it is 1.51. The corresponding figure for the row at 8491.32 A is 1.53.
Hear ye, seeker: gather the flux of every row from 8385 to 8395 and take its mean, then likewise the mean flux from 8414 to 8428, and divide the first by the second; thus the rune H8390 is 0.990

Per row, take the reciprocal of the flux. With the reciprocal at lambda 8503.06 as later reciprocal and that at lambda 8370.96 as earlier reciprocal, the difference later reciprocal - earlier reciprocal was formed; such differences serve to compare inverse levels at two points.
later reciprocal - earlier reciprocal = 0.0035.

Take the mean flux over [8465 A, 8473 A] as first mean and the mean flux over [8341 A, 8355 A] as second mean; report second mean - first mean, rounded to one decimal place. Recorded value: 2.0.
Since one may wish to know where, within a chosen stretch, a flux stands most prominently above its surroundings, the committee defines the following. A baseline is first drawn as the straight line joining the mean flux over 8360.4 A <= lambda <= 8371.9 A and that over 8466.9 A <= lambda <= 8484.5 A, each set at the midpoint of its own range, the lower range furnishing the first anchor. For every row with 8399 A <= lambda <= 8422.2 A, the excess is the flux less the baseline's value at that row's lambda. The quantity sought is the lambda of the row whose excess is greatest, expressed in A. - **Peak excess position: 8417.35 A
